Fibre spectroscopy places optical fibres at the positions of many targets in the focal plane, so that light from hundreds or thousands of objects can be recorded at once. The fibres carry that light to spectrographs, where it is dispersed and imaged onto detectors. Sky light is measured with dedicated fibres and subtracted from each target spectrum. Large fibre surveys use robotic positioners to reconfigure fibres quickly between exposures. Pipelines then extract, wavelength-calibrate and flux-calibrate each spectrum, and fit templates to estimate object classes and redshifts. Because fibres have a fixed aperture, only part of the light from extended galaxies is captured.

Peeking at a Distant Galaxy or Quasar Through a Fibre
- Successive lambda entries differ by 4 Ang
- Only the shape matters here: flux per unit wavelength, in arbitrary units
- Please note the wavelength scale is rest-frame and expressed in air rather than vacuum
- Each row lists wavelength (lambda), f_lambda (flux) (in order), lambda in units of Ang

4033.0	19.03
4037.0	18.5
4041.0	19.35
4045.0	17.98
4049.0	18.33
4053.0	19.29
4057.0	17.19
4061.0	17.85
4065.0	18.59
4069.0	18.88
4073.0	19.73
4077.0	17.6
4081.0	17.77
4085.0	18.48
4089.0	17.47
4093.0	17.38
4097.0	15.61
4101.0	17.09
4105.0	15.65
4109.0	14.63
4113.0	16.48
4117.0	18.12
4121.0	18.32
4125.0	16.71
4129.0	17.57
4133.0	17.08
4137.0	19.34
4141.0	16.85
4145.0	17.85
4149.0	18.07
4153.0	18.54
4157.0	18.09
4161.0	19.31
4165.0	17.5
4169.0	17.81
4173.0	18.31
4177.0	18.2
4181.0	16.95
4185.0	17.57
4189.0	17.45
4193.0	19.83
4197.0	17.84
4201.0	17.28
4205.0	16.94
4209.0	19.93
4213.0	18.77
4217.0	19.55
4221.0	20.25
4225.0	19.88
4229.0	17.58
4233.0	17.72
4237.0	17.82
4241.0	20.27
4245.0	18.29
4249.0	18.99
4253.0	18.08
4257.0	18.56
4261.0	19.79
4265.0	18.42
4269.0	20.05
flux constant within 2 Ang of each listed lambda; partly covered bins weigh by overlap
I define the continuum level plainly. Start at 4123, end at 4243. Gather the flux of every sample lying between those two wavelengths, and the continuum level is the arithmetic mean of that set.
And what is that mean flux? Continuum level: 18.2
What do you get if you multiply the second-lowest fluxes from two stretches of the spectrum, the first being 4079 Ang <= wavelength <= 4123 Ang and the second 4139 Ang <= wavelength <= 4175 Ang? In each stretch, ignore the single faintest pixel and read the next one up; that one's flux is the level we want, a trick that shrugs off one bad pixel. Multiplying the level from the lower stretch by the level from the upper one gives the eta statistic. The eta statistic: 273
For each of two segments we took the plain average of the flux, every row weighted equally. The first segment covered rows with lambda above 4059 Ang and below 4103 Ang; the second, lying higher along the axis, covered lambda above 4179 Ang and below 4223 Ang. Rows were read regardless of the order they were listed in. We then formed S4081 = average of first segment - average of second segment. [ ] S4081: -0.54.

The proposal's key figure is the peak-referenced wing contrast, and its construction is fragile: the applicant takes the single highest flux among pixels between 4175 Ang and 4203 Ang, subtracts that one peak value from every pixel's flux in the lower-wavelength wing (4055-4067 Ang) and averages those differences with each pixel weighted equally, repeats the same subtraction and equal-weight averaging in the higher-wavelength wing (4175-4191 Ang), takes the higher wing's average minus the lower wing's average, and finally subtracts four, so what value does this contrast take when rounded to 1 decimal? -4.3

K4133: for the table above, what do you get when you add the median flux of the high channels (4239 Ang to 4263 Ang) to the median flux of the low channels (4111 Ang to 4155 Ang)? 36.6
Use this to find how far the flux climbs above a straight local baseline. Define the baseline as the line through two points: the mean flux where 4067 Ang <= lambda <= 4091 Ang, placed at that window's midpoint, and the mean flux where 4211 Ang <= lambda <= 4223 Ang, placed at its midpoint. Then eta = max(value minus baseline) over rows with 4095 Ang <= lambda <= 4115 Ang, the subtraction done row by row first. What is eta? -1.4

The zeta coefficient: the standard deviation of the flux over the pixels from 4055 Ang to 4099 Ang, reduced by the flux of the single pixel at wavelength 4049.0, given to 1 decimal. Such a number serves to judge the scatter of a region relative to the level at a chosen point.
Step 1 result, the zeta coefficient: -17.3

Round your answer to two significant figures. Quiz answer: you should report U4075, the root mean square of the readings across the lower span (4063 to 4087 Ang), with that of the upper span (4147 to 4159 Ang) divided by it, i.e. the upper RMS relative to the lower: 0.98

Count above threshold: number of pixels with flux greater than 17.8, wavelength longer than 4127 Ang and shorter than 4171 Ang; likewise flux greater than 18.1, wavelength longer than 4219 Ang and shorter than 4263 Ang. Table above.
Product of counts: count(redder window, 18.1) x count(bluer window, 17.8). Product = 49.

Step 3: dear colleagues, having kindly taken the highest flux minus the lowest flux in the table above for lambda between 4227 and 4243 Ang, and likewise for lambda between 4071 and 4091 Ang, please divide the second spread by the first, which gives 0.84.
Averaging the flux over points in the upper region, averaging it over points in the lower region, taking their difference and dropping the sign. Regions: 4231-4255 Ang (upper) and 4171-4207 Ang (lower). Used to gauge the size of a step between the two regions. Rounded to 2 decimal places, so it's 0.71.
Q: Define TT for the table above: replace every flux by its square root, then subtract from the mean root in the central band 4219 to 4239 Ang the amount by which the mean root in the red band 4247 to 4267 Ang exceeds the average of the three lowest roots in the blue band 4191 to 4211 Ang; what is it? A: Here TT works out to 4.15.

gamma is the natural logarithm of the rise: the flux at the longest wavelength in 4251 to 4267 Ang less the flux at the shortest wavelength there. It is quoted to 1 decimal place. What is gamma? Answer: -1.1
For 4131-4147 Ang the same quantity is -0.3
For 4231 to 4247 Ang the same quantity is -0.6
